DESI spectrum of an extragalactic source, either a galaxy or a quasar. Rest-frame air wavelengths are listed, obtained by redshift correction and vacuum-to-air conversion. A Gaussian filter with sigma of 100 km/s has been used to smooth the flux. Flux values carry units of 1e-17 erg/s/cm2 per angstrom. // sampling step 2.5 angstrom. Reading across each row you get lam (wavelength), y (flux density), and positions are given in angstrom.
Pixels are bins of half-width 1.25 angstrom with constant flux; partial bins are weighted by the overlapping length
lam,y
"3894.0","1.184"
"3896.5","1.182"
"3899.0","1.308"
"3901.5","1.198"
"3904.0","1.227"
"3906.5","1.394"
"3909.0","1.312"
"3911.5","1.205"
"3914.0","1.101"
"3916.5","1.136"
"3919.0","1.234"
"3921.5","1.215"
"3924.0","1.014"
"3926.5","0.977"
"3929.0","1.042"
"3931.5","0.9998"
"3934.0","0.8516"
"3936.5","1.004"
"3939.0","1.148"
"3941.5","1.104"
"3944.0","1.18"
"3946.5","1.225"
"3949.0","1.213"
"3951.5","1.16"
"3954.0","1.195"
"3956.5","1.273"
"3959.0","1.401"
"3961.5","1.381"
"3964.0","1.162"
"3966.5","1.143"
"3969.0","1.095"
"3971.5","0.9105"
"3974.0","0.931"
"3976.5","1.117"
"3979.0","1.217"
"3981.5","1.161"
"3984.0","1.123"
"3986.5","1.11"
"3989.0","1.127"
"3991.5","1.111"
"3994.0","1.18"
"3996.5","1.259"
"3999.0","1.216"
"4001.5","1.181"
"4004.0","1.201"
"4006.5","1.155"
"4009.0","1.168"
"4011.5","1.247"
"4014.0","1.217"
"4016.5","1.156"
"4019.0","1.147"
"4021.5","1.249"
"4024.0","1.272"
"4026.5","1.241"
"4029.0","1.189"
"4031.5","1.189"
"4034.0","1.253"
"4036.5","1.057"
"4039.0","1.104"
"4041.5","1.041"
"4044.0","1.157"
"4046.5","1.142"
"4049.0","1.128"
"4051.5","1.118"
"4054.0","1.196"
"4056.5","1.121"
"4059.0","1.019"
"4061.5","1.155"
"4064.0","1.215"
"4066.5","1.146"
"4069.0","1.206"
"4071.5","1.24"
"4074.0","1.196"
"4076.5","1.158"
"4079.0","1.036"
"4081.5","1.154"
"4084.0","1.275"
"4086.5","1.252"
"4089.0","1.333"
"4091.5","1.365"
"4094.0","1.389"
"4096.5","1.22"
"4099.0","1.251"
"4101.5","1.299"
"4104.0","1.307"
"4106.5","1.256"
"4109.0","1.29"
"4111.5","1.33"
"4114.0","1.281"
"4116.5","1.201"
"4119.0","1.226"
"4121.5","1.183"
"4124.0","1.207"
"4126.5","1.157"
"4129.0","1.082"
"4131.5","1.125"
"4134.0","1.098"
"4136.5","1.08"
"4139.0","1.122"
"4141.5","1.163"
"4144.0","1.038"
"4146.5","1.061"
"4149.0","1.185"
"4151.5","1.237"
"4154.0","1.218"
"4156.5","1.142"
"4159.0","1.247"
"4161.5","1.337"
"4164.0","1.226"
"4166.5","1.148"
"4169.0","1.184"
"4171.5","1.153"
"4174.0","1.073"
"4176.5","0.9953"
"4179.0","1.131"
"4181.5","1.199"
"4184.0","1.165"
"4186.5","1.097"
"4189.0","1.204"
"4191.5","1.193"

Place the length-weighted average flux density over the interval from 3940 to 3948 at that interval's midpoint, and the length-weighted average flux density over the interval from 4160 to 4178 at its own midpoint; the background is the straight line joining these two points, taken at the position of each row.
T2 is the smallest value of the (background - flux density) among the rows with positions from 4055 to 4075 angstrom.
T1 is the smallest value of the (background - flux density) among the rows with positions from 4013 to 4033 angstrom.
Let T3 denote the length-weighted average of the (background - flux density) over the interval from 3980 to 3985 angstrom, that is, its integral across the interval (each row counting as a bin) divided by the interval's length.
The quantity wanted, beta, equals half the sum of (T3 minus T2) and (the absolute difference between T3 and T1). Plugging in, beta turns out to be 0.11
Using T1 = -0.11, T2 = -0.08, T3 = 0.02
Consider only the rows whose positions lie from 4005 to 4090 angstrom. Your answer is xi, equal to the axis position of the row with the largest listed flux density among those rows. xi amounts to 4089.0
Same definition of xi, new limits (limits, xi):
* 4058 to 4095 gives 4094.0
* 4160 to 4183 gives 4161.5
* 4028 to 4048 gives 4034.0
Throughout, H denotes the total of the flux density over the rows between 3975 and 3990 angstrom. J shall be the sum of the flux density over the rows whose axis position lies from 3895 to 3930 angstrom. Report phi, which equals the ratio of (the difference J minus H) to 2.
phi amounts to 4.8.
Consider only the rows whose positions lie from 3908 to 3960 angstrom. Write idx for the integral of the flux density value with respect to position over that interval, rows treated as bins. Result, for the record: 59.3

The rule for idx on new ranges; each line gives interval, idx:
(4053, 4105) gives 63.2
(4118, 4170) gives 60.6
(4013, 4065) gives 60.3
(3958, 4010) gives 60.2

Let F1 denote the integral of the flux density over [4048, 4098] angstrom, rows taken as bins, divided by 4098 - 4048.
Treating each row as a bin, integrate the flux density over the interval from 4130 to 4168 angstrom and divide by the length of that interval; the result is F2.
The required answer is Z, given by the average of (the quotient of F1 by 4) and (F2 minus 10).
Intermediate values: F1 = 1.20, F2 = 1.16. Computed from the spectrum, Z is -4.27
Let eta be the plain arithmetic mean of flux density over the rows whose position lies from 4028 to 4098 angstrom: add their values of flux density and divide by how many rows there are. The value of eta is 1.18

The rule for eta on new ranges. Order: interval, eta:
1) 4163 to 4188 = 1.14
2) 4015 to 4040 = 1.19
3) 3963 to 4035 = 1.16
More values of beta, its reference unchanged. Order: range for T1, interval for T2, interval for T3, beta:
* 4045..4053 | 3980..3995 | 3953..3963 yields 0.02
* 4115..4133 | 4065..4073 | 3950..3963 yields 0.01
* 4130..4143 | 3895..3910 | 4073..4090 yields 0.11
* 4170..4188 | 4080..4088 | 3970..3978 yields 0.25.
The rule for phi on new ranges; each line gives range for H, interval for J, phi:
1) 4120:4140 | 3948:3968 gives 0.4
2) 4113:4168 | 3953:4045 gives 8.8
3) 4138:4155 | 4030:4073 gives 5.7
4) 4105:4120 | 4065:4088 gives 1.5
